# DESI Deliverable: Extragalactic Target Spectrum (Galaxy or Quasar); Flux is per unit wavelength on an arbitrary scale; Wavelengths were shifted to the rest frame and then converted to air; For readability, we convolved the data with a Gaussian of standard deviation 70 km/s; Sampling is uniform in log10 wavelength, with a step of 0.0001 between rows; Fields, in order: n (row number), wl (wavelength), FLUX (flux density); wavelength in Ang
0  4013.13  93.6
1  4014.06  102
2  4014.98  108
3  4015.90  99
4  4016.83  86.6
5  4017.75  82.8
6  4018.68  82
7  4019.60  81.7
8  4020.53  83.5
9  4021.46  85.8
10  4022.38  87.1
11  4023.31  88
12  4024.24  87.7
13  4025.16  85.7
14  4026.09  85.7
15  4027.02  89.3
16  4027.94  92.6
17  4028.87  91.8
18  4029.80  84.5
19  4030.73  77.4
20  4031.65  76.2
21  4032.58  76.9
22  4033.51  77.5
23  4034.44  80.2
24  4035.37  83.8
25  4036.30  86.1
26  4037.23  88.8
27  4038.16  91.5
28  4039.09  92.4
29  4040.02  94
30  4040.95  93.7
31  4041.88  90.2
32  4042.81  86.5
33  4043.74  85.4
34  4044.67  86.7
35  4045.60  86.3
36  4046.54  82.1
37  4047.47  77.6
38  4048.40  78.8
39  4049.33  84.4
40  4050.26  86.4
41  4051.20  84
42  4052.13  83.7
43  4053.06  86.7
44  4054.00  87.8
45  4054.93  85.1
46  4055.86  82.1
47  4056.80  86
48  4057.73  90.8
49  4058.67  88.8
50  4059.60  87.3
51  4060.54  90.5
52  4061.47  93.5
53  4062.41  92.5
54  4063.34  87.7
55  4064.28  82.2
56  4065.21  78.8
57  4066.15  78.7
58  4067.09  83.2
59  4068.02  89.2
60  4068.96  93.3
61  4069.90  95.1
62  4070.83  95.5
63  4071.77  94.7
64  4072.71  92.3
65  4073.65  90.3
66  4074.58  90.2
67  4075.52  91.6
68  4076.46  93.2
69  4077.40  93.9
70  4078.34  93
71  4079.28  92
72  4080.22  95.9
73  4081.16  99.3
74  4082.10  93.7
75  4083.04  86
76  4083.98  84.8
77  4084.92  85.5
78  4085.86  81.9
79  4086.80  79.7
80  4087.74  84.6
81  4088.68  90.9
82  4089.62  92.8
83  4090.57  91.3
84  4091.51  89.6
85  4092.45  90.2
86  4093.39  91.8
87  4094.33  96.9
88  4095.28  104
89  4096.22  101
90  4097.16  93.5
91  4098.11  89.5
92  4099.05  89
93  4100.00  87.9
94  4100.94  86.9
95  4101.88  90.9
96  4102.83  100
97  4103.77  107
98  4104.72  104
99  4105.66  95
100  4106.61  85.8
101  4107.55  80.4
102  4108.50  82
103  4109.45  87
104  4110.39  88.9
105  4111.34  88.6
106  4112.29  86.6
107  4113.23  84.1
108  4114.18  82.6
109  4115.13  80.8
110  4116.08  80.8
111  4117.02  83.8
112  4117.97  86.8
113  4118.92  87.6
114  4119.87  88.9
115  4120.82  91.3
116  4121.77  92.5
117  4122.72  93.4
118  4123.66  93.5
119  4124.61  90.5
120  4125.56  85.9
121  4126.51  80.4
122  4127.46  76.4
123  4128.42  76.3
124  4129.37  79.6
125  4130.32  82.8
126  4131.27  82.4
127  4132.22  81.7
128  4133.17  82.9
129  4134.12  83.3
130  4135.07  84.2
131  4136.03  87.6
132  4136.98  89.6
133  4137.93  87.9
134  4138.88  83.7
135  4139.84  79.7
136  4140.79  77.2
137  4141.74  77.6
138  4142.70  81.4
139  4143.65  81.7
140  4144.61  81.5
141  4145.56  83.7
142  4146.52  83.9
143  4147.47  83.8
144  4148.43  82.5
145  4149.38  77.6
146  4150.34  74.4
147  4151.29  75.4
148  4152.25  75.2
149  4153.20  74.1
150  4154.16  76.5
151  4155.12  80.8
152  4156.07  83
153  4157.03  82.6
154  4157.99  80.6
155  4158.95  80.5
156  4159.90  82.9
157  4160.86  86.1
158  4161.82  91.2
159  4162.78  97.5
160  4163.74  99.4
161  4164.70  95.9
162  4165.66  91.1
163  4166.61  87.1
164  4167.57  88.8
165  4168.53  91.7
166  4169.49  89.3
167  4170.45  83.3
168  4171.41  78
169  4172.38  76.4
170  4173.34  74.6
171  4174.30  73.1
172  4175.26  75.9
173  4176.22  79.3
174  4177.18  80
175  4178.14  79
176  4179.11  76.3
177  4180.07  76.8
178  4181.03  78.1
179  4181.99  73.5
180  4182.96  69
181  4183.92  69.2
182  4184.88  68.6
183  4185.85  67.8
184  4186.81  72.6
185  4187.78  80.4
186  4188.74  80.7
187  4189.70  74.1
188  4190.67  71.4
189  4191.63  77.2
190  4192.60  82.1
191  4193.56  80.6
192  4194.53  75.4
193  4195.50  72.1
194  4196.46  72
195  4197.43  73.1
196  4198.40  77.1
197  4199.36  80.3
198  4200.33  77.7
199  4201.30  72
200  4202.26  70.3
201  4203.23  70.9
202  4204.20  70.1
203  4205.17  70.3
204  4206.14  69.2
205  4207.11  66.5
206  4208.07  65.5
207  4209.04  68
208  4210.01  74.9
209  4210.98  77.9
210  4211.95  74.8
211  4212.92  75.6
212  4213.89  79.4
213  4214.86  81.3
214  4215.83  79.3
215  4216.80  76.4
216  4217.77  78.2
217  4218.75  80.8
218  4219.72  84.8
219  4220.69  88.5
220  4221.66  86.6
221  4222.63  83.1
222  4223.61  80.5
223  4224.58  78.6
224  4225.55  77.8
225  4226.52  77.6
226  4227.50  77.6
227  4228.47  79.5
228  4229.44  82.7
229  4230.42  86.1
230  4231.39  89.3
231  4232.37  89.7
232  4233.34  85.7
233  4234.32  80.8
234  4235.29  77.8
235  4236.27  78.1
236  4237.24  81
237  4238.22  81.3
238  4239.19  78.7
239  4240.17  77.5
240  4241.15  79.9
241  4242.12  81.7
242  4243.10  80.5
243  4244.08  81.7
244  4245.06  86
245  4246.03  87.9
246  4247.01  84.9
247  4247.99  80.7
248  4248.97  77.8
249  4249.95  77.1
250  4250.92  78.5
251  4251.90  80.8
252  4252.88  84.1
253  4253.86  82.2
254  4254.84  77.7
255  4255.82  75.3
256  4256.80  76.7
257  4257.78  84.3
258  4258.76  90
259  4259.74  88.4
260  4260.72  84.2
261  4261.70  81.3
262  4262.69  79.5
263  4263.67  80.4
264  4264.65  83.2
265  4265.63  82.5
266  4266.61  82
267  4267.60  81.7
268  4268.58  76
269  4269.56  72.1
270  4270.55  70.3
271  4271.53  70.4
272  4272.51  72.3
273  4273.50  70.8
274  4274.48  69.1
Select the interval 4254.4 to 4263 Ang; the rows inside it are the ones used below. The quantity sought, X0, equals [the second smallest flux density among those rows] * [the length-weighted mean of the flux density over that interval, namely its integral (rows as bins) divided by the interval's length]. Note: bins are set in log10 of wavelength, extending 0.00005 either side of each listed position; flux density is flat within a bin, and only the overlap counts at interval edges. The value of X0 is 6286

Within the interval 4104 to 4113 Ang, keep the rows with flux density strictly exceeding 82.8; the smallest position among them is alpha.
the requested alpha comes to 4104.72 Ang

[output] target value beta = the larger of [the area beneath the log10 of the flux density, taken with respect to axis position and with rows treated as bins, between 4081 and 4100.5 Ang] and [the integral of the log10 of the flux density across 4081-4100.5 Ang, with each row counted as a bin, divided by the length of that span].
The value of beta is 38.1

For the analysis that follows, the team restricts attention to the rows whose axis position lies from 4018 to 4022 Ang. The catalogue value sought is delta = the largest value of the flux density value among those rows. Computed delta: 85.8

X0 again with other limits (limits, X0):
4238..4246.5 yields 6432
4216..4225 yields 6400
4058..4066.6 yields 6836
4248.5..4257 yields 6061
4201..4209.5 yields 4601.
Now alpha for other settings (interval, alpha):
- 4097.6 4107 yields 4098.11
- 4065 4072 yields 4067.09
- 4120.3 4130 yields 4120.82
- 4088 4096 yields 4088.68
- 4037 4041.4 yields 4037.23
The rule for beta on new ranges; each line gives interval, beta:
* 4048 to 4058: 19.3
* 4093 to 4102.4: 18.5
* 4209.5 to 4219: 17.9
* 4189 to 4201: 22.6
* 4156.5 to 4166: 18.5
